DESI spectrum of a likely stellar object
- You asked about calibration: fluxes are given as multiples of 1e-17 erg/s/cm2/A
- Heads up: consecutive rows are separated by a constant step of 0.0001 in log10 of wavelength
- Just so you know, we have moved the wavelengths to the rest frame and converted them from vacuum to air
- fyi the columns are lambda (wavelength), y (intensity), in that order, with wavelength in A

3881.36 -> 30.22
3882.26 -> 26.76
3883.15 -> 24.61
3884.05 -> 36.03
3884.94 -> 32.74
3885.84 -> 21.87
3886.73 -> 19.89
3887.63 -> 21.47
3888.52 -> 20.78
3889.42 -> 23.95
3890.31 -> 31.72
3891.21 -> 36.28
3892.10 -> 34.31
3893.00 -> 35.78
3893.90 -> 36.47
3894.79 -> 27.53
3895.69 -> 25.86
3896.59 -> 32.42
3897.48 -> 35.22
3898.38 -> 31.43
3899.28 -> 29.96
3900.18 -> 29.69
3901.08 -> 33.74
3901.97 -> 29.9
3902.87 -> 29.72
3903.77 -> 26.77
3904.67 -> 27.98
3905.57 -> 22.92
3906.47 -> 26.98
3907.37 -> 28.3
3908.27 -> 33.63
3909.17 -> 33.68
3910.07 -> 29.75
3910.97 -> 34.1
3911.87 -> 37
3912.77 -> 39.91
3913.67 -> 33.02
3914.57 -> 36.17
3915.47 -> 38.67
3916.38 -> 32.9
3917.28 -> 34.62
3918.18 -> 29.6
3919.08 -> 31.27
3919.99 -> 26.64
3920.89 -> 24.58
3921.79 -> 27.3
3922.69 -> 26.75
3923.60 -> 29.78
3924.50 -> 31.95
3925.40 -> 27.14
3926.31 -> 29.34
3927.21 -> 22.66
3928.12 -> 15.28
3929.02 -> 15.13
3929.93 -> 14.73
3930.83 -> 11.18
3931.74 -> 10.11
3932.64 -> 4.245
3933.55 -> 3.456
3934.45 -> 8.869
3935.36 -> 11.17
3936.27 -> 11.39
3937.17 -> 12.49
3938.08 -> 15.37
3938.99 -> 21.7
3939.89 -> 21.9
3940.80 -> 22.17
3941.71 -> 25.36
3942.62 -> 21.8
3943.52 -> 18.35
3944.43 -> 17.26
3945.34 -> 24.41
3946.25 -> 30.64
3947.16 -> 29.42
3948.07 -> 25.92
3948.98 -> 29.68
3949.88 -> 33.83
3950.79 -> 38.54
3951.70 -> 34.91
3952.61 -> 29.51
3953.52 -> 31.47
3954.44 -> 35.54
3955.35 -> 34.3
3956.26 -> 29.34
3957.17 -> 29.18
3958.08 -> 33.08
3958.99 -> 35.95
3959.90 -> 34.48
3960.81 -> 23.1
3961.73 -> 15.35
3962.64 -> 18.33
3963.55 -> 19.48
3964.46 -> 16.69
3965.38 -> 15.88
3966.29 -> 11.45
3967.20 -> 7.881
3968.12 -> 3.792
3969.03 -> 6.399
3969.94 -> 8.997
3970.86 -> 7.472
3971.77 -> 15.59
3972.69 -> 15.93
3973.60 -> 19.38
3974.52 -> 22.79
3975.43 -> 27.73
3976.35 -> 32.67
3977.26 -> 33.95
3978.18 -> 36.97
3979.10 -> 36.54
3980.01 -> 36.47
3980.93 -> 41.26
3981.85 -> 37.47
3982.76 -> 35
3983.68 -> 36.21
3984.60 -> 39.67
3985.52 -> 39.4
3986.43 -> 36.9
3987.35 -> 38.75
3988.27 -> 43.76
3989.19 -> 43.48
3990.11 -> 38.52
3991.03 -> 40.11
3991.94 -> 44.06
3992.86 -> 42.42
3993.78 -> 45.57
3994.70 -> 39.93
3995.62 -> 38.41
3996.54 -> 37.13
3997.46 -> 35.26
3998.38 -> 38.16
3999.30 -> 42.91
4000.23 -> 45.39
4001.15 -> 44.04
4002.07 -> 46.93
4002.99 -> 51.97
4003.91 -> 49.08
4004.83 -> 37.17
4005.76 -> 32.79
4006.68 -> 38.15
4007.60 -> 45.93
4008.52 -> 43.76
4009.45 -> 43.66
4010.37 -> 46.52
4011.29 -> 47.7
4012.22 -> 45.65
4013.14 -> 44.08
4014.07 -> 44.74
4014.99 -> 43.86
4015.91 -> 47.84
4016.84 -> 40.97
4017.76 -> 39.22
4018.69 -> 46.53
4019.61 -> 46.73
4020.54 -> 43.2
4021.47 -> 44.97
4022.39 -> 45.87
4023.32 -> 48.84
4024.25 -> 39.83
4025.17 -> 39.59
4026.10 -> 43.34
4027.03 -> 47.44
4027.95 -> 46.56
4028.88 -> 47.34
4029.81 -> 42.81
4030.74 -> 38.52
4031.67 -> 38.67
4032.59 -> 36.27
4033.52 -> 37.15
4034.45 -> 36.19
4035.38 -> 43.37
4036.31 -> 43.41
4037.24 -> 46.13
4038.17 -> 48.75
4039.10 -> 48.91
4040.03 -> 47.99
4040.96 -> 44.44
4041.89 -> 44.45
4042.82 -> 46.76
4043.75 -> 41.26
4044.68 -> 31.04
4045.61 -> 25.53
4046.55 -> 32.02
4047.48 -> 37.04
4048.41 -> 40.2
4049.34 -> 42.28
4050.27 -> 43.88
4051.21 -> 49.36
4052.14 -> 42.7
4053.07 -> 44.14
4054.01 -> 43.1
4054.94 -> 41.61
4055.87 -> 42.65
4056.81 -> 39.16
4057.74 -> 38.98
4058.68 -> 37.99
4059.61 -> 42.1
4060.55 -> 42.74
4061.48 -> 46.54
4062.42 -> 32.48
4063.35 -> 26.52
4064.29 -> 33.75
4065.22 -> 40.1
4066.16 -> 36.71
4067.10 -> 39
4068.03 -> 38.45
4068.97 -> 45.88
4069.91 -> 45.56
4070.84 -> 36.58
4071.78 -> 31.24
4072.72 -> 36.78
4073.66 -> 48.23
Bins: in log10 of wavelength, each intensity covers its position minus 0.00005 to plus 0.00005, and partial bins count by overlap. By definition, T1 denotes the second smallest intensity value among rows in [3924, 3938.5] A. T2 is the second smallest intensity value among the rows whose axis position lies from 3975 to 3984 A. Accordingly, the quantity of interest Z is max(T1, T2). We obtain 32.7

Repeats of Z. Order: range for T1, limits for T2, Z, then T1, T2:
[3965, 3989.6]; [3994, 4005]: 37.1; 6.399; 37.13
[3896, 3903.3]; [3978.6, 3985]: 36.2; 29.72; 36.21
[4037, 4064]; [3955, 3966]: 26.5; 26.52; 15.88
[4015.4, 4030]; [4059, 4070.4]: 39.6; 39.59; 32.48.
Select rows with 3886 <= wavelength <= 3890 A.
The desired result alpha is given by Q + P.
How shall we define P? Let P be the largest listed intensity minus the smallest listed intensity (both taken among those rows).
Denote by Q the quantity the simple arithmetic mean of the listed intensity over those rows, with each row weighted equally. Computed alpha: 26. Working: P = 4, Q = 22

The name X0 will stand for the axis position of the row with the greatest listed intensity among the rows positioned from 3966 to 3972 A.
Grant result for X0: 3971.77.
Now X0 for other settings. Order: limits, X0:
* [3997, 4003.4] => 4002.99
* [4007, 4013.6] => 4011.29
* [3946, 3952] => 3950.79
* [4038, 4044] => 4039.10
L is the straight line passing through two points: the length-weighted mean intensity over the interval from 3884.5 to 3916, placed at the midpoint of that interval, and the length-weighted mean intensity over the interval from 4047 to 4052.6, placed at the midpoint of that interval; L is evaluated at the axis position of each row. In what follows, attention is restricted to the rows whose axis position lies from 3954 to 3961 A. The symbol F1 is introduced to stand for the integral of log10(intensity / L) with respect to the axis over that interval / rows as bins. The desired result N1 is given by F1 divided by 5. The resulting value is -0.06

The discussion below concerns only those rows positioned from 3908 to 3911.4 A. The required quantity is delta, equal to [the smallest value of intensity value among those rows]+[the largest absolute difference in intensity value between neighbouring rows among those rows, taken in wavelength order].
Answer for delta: 34.1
